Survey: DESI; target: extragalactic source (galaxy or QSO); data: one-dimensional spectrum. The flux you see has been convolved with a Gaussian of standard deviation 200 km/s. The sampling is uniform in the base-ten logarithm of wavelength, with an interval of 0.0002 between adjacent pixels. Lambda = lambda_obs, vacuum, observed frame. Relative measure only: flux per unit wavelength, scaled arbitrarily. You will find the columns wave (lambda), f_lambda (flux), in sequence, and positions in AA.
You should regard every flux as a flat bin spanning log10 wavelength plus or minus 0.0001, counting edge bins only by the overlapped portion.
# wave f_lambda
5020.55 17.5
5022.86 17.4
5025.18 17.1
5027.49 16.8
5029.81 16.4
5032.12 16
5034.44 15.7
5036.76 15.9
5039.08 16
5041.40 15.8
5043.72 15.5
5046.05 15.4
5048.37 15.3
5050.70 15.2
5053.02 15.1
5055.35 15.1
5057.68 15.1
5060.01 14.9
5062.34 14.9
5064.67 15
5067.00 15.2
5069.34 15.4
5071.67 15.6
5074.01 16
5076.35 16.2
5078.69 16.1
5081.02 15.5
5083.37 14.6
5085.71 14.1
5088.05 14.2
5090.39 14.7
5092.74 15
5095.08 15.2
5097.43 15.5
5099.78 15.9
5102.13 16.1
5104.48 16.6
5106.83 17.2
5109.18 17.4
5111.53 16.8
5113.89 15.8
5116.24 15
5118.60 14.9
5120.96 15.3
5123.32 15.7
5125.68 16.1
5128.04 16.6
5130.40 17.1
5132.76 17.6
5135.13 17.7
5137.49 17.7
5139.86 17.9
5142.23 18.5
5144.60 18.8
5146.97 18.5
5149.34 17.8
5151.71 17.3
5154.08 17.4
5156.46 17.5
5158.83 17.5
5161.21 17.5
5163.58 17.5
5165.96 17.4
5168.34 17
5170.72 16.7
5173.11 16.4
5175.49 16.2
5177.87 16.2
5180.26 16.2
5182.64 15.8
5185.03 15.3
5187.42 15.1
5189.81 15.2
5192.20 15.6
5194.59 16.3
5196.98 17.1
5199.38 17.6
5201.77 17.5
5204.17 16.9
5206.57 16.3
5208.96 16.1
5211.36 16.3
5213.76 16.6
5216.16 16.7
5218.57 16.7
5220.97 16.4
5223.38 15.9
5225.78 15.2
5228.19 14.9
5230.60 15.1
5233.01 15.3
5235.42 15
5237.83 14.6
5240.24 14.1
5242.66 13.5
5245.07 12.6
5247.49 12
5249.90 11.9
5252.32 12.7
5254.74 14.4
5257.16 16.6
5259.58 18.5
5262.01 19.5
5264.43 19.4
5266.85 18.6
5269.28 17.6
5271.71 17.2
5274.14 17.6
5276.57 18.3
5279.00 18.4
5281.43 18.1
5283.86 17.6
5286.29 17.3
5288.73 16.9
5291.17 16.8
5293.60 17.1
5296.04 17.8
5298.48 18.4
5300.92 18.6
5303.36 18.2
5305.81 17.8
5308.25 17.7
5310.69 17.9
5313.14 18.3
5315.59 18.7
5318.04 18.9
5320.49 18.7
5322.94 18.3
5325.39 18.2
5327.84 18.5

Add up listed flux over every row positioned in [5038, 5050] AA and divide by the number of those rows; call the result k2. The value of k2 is 15.6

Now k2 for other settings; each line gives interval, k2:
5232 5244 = 14.5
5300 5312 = 18.0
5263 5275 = 18.1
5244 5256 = 12.7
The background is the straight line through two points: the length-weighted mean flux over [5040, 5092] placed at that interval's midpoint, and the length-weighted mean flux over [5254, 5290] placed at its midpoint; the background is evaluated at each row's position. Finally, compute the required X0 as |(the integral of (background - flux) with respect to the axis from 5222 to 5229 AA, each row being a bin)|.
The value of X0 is 13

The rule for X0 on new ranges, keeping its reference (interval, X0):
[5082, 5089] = 8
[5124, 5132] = 5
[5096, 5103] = 1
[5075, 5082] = 4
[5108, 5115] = 6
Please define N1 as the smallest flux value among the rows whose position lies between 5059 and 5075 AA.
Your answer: 14.9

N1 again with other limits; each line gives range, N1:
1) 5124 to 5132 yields 16.1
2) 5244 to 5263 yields 11.9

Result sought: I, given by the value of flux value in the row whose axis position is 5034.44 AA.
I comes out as 15.7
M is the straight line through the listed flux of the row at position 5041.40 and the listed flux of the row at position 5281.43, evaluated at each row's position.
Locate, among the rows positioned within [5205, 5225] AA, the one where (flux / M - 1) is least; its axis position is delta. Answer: 5223.38 AA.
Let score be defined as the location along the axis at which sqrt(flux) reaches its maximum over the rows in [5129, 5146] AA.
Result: 5144.60 AA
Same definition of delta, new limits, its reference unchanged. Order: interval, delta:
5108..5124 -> 5118.60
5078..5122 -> 5085.71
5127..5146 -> 5128.04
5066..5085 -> 5083.37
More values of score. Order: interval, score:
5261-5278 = 5262.01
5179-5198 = 5196.98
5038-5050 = 5039.08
